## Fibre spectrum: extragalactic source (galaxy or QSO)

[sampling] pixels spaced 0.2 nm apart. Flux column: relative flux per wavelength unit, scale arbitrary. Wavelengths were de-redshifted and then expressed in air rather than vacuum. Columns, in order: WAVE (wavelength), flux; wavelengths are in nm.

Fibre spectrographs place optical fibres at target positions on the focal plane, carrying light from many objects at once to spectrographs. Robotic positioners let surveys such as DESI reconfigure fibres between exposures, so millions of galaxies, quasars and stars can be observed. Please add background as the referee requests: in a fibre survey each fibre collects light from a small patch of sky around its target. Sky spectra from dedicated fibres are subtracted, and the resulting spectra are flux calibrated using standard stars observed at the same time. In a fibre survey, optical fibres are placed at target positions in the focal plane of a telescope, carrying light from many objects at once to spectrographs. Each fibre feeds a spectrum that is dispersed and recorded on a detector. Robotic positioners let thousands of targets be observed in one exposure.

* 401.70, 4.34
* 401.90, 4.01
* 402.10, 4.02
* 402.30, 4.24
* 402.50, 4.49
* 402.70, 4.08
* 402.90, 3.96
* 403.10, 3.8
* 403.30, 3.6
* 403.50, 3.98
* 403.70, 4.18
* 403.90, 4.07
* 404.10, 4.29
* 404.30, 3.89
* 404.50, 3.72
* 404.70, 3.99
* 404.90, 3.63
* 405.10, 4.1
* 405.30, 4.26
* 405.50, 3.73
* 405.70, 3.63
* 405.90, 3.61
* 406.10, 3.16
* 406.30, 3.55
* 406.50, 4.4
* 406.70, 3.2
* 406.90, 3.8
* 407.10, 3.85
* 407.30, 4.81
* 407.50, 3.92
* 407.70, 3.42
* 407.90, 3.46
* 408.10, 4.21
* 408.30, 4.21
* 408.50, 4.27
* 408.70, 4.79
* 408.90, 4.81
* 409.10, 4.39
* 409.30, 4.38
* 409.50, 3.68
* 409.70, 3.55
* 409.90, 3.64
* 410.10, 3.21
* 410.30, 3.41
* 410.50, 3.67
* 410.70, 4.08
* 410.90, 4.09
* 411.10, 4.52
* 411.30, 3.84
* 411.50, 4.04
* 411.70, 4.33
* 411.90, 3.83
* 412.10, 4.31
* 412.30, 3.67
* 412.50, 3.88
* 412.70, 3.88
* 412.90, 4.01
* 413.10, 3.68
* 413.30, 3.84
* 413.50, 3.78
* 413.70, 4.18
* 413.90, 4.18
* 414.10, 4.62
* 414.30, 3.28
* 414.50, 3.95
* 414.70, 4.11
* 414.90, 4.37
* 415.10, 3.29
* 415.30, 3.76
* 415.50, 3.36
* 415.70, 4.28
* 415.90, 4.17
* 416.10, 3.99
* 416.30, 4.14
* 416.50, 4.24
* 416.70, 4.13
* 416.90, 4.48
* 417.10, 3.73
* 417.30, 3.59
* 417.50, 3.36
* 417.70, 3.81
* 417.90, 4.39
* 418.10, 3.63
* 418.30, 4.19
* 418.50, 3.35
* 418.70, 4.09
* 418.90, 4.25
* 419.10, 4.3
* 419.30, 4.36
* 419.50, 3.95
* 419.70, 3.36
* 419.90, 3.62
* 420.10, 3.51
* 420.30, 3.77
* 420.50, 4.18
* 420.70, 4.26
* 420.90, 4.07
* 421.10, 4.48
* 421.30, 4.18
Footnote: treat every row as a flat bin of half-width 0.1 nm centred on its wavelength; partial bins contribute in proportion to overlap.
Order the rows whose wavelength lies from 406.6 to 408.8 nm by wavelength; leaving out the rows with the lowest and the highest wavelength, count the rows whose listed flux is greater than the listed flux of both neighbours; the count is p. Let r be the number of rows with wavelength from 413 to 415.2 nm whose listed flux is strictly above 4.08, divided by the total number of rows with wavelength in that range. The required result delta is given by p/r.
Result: 2.2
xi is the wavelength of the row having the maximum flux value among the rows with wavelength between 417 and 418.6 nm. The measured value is 417.90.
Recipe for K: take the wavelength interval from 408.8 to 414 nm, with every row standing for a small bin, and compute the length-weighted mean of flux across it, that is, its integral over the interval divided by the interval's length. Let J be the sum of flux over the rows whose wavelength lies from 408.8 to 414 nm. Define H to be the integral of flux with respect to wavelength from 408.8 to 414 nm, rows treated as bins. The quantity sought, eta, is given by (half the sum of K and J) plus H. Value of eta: 74.0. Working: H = 20.6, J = 103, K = 3.96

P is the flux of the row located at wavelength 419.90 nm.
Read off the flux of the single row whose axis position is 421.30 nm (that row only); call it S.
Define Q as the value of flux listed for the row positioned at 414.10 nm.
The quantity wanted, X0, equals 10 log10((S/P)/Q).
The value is -6.0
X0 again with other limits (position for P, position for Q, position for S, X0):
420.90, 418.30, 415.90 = -6.1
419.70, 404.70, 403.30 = -5.7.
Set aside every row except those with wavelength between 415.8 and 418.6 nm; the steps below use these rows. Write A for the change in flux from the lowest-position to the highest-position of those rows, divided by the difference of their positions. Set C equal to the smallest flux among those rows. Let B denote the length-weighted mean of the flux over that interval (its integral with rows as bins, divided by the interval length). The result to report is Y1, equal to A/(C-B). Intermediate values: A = -0.32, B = 3.94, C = 3.35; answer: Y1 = 0.53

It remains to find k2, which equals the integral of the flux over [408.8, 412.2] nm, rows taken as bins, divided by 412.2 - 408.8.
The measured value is 3.99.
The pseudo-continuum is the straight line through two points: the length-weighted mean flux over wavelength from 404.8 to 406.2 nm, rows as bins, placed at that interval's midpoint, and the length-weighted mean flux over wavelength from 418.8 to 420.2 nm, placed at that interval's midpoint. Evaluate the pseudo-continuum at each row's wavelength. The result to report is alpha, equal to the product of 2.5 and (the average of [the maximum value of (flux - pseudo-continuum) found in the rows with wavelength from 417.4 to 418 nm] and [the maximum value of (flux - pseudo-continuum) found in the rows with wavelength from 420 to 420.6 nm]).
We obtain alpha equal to 0.95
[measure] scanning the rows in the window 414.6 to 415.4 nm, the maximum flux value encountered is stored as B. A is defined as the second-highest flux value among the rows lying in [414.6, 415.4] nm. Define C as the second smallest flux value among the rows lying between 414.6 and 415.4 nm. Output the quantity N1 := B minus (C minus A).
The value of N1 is 4.7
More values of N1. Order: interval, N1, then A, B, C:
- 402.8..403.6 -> 4.1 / 3.96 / 3.98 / 3.8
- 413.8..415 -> 5.0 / 4.37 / 4.62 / 3.95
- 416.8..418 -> 5.3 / 4.39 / 4.48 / 3.59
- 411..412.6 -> 5.0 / 4.33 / 4.52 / 3.83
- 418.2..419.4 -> 4.6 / 4.3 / 4.36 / 4.09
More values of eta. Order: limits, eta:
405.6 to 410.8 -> 72.7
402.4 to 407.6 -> 73.1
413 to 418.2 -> 73.6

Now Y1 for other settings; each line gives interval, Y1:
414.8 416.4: 0.26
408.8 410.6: 1.10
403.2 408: 0.04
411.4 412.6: 0.47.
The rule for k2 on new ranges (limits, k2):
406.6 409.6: 4.08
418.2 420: 3.94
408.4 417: 4.00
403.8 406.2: 3.84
